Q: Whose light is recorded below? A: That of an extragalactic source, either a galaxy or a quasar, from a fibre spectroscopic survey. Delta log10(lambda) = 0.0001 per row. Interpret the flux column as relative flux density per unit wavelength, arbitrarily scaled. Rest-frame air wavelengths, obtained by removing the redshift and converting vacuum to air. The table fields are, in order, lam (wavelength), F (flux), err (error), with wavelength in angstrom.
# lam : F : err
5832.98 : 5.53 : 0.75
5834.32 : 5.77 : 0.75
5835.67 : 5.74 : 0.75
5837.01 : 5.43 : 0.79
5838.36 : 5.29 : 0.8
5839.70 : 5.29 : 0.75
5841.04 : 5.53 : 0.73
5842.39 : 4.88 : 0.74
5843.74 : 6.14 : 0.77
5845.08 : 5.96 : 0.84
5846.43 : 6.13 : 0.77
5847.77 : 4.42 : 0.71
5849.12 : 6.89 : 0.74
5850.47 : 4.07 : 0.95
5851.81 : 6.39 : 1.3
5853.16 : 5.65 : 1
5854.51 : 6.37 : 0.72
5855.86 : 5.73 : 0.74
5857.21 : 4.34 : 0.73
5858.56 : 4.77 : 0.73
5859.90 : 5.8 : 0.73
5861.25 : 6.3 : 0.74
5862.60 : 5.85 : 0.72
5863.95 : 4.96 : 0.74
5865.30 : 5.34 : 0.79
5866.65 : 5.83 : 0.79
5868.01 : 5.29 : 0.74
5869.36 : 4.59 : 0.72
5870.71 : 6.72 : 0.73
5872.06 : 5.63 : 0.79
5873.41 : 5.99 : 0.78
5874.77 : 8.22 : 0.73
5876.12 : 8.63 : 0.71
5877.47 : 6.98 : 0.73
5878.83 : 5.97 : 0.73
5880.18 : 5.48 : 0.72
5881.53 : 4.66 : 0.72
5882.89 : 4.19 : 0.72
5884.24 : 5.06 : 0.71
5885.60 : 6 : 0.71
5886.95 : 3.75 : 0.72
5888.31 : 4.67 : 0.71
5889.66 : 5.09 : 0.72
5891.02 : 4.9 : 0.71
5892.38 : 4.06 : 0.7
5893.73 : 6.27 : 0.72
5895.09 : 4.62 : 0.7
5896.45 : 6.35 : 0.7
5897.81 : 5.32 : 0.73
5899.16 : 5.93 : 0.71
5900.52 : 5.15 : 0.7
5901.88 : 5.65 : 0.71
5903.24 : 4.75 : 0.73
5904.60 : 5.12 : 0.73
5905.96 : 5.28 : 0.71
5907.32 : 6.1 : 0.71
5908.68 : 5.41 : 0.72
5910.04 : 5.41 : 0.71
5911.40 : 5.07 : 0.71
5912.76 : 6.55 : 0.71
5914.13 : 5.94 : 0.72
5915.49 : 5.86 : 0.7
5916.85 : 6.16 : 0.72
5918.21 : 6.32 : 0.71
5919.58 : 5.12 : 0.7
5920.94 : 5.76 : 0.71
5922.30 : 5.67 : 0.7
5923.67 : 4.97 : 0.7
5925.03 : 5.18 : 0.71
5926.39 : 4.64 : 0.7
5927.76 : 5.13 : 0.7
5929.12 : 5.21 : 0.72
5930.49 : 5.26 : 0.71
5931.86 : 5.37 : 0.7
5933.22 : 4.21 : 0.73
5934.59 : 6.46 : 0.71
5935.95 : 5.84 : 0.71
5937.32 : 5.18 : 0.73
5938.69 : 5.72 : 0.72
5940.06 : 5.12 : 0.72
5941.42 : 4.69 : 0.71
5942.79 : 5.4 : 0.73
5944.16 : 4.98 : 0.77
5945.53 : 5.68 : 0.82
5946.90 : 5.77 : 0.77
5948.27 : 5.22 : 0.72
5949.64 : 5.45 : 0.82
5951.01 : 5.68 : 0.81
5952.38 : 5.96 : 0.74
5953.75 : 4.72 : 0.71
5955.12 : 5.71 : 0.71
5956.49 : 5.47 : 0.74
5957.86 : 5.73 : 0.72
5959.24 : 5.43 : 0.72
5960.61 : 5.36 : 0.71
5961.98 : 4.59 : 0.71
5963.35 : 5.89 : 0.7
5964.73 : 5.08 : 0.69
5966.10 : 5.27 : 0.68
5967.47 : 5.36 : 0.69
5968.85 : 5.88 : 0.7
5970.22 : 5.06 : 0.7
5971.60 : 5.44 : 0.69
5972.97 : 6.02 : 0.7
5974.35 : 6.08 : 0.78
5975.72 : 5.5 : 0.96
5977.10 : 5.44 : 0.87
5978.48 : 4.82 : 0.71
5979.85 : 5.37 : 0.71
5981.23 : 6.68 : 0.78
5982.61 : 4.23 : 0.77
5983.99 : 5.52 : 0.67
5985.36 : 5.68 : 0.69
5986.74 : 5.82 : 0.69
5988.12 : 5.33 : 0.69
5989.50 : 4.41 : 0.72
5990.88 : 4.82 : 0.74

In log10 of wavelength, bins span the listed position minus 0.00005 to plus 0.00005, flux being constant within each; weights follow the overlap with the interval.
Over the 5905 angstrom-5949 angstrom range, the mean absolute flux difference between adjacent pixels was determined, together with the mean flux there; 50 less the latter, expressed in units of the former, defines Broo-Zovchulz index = 80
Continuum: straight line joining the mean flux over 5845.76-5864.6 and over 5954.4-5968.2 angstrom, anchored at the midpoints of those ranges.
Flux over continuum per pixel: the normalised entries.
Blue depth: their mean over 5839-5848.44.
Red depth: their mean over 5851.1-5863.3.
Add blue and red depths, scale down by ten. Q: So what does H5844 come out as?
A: 0.201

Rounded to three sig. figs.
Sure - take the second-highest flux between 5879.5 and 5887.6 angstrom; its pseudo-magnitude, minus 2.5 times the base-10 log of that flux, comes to -1.85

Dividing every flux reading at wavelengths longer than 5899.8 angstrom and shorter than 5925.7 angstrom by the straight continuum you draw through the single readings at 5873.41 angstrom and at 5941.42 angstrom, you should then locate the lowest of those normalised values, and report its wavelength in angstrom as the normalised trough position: 5903.24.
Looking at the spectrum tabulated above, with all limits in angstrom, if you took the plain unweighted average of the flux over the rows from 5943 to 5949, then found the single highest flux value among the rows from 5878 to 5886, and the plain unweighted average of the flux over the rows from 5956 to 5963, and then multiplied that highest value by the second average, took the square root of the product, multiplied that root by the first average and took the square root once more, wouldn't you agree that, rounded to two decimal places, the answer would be 5.53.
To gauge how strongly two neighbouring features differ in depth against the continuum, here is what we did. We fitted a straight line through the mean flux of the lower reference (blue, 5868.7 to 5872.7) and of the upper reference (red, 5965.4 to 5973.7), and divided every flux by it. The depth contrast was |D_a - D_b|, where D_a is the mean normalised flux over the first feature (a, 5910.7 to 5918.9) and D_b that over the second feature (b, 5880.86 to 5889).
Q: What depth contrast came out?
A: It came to 0.23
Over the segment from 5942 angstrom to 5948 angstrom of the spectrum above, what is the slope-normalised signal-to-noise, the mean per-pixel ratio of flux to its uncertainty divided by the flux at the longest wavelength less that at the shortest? 19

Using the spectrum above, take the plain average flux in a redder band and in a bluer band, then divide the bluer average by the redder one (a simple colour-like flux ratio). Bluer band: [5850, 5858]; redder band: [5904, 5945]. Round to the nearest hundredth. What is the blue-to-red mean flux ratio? 1.00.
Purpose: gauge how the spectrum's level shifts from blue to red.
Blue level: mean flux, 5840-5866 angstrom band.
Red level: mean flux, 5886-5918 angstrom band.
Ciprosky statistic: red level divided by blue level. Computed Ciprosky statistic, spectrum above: 0.97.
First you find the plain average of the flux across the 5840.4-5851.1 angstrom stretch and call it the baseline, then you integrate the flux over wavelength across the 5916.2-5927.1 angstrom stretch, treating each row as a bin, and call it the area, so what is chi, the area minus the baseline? 54.2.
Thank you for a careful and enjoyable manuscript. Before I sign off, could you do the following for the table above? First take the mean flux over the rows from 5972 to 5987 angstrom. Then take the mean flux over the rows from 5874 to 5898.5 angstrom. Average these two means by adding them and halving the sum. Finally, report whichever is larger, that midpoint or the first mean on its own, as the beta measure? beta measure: 5.56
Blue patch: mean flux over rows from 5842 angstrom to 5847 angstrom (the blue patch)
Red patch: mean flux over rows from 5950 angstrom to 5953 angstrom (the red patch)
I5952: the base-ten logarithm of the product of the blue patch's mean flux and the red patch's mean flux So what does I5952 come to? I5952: 1.53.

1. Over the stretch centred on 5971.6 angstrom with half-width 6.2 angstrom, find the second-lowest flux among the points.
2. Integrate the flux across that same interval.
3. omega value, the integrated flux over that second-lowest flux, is 13.1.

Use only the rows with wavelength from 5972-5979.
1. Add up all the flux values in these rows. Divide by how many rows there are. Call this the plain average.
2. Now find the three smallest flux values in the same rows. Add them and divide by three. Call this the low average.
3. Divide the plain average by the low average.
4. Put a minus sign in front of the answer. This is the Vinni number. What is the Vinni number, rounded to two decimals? -1.06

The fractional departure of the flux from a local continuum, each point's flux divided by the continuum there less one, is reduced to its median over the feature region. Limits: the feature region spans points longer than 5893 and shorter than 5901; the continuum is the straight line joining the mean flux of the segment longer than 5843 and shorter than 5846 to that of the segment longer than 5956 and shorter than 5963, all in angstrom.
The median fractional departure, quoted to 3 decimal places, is -0.014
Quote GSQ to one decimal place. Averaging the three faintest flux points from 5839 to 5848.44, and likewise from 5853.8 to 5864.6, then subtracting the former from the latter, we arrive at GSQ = -0.2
